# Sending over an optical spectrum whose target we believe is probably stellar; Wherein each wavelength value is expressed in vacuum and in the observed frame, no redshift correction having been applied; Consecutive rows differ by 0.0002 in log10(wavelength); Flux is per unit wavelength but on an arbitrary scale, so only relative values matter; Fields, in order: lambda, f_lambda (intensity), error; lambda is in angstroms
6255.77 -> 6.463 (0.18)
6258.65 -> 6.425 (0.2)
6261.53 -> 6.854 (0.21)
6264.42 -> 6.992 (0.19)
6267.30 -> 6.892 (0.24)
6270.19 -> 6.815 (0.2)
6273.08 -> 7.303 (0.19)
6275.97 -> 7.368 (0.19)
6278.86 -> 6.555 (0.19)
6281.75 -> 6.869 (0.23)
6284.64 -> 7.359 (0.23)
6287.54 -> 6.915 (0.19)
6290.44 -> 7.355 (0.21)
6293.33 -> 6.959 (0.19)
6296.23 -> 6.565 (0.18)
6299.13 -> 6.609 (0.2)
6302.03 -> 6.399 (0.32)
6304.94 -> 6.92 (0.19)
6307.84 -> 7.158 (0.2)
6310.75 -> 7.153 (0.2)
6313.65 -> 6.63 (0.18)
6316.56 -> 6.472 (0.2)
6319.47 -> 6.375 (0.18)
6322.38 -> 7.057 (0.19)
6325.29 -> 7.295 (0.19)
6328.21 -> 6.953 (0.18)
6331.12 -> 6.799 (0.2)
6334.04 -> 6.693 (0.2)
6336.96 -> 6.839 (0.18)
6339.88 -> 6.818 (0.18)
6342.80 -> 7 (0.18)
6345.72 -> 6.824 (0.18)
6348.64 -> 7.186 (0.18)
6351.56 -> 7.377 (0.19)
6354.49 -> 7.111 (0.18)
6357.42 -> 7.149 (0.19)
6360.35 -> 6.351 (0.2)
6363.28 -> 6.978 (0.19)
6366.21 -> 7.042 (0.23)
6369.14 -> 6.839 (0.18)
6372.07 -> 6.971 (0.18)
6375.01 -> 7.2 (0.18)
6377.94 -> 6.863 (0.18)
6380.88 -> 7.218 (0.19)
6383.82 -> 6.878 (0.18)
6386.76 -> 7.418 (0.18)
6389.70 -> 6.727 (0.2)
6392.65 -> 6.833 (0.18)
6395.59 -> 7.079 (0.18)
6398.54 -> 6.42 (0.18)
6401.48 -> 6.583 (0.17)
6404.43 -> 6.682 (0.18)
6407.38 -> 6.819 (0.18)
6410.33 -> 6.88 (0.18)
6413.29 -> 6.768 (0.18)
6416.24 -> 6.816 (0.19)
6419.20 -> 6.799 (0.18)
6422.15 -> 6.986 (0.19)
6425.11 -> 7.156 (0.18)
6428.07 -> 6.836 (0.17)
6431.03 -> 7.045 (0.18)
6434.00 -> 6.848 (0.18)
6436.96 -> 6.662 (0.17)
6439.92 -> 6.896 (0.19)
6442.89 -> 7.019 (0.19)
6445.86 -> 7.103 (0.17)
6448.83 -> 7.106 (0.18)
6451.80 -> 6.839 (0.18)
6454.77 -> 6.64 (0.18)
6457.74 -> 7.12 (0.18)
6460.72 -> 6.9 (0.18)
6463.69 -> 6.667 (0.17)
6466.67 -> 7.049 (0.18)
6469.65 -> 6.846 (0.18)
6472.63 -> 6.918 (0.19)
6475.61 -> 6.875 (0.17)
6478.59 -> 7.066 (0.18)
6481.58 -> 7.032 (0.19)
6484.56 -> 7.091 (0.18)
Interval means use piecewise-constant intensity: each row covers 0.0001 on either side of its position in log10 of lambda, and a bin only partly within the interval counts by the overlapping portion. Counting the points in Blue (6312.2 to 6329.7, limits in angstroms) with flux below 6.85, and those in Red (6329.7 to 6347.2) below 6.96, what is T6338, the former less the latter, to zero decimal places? -2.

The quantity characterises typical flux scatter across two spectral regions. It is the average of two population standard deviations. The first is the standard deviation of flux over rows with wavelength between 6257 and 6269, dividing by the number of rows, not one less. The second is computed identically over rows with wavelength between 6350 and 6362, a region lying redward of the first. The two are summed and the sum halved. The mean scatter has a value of 0.30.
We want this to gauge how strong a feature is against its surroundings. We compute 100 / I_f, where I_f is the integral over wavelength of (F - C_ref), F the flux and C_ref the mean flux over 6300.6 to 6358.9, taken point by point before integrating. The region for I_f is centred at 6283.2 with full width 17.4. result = 36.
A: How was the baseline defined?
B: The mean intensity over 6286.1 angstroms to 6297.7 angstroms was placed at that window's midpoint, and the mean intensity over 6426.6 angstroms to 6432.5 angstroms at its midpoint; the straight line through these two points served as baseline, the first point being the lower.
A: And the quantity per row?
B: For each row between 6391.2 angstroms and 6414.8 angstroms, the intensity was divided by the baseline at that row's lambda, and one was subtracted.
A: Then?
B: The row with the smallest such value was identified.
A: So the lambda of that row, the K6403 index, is 6398.54 angstroms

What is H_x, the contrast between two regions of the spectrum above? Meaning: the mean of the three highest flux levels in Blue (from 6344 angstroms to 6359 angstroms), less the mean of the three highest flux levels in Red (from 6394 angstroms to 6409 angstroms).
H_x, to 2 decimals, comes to 0.38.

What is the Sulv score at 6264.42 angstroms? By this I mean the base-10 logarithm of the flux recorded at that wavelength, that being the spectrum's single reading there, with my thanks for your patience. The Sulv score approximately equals 0.845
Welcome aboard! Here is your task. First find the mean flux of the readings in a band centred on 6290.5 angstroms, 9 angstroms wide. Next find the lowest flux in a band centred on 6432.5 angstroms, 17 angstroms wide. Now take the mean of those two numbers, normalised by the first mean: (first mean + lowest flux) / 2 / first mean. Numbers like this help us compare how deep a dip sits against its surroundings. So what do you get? 0.97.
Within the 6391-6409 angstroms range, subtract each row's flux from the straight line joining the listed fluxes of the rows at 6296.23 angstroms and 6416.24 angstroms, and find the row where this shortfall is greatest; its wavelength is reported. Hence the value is 6398.54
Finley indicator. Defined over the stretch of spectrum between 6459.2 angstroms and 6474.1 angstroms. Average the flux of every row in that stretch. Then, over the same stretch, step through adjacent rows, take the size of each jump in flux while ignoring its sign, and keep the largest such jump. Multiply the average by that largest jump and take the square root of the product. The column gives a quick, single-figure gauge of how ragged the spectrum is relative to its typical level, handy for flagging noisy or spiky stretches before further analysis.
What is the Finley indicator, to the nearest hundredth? 1.62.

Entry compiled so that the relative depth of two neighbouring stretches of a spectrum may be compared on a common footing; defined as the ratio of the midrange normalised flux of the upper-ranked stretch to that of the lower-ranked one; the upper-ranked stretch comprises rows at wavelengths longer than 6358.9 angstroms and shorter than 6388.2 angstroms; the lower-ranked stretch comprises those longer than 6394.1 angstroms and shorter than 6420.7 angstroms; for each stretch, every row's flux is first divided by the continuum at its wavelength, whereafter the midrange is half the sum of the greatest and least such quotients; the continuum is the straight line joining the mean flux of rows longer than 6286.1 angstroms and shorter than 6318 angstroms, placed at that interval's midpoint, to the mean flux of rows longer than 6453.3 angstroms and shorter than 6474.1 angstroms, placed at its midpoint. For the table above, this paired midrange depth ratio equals 1.021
